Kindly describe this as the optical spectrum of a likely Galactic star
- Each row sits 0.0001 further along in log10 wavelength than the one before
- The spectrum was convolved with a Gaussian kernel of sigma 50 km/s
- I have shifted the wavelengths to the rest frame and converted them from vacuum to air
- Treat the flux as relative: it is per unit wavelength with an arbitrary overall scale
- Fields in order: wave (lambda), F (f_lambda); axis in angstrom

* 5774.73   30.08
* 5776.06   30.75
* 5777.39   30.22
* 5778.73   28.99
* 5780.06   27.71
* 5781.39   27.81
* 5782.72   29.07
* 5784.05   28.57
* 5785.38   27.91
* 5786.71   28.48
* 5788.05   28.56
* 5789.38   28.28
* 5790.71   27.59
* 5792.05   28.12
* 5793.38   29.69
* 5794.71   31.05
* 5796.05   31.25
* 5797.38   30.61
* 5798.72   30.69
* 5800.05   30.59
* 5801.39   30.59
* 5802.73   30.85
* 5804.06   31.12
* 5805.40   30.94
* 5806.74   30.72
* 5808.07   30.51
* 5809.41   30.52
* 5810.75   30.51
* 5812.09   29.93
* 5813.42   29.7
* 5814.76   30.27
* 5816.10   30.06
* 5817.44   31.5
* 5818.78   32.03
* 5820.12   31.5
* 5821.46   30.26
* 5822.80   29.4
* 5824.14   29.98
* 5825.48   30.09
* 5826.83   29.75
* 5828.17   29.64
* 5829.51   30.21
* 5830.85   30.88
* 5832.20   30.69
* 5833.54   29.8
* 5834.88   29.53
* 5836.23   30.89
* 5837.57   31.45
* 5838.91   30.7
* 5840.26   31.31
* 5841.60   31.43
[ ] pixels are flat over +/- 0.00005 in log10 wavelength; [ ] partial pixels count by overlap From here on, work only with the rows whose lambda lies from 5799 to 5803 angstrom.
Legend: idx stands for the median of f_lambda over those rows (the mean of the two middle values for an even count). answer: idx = 30.6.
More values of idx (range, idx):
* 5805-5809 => 30.7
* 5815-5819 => 31.5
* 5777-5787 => 28.5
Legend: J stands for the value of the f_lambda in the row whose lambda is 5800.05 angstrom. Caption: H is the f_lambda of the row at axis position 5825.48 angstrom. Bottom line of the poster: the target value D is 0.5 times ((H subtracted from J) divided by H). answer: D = 0.008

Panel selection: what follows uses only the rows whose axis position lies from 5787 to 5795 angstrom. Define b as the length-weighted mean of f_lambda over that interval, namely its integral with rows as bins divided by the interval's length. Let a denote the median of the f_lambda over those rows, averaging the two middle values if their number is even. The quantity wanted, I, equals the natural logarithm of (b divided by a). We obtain 0.0119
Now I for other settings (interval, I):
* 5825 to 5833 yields 0.0011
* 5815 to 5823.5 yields -0.0038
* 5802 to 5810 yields -0.0002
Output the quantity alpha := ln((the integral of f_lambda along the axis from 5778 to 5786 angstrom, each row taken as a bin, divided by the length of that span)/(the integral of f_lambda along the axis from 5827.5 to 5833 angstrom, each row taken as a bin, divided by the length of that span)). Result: -0.07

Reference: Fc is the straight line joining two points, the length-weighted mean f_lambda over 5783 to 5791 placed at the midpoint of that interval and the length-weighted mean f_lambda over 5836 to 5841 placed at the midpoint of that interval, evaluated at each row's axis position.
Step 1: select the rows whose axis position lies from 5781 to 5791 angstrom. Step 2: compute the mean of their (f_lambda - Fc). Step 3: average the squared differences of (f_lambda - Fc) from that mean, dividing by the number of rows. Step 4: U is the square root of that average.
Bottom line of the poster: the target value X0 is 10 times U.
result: 5.3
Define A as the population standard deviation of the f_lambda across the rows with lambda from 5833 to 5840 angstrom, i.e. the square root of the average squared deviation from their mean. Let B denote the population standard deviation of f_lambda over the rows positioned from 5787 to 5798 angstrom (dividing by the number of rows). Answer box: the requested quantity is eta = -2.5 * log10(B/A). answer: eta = -0.7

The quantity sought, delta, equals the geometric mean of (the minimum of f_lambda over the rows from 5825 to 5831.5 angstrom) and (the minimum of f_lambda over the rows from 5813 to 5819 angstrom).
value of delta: 29.7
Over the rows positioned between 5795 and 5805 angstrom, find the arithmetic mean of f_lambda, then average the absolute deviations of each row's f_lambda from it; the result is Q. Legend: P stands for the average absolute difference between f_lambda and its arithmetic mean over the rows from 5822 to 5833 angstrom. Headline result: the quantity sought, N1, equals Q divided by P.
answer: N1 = 0.6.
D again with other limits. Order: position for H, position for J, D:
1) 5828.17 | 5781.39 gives -0.031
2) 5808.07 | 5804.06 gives 0.010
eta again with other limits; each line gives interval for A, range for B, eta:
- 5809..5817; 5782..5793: -0.4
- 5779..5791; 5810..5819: -0.6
